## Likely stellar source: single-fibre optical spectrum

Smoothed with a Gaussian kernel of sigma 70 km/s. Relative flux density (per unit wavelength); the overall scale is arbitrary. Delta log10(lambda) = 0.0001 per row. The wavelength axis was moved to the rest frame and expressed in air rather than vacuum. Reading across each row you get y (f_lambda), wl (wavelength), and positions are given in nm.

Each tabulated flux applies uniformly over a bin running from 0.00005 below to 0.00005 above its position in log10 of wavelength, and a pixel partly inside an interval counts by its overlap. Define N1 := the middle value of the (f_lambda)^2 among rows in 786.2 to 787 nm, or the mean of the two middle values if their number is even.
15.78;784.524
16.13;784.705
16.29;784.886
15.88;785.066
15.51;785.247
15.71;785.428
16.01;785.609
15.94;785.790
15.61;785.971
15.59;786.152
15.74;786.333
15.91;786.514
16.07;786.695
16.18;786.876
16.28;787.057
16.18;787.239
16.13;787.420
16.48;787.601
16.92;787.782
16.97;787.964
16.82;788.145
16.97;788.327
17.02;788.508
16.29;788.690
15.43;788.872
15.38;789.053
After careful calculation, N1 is 256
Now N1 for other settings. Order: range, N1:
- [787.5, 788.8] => 286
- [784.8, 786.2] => 249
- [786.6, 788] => 263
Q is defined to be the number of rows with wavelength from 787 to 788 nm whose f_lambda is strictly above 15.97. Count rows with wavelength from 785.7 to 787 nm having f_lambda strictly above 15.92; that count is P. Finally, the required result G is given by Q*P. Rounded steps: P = 3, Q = 6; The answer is 18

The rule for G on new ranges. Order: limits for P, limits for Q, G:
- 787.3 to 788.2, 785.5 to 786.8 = 10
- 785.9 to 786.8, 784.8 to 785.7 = 2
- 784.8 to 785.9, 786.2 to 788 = 24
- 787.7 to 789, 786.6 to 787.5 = 30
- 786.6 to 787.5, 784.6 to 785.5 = 10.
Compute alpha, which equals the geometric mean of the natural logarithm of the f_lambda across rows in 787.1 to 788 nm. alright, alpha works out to 2.81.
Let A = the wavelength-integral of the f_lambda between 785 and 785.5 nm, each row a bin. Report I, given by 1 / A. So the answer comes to 0.128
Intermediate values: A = 7.8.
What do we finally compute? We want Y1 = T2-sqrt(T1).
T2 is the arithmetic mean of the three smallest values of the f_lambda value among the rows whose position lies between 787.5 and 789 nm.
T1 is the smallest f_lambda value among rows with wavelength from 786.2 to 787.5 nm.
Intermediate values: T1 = 15.74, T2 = 16.1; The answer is 12.1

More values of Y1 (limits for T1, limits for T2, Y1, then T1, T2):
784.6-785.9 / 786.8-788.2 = 12.2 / 15.51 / 16.2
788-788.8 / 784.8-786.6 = 11.5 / 16.29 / 15.6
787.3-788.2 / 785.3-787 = 11.6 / 16.13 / 15.6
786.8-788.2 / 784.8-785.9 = 11.7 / 16.13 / 15.7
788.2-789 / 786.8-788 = 12.2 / 15.43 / 16.2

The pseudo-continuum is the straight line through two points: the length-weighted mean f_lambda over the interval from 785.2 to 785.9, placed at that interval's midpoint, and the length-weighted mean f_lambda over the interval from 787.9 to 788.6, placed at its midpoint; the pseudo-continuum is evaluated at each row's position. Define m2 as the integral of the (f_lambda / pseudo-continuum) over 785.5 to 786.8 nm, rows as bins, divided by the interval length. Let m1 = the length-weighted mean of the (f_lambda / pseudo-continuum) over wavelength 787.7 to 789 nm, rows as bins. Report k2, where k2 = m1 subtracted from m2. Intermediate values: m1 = 0.977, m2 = 0.99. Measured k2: 0.010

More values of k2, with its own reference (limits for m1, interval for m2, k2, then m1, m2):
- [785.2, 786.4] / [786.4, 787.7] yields -0.005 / 0.989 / 0.98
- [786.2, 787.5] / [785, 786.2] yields 0.013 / 0.982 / 1.00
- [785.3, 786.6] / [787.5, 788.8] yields 0.003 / 0.988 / 0.99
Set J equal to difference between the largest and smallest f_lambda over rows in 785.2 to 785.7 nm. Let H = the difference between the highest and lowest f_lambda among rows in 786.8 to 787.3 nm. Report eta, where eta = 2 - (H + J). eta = 1.4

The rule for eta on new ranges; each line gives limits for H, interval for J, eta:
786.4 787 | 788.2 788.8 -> 1.0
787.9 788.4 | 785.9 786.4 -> 1.7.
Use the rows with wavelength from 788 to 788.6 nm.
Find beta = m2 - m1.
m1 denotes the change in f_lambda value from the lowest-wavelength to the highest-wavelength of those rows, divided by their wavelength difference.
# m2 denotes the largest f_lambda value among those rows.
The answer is 16.5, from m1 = 0.6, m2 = 17.02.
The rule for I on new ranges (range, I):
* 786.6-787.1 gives 0.124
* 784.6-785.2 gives 0.104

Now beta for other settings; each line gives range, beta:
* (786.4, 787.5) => 16.0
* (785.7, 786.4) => 16.3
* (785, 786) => 16.3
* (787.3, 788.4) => 16.0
